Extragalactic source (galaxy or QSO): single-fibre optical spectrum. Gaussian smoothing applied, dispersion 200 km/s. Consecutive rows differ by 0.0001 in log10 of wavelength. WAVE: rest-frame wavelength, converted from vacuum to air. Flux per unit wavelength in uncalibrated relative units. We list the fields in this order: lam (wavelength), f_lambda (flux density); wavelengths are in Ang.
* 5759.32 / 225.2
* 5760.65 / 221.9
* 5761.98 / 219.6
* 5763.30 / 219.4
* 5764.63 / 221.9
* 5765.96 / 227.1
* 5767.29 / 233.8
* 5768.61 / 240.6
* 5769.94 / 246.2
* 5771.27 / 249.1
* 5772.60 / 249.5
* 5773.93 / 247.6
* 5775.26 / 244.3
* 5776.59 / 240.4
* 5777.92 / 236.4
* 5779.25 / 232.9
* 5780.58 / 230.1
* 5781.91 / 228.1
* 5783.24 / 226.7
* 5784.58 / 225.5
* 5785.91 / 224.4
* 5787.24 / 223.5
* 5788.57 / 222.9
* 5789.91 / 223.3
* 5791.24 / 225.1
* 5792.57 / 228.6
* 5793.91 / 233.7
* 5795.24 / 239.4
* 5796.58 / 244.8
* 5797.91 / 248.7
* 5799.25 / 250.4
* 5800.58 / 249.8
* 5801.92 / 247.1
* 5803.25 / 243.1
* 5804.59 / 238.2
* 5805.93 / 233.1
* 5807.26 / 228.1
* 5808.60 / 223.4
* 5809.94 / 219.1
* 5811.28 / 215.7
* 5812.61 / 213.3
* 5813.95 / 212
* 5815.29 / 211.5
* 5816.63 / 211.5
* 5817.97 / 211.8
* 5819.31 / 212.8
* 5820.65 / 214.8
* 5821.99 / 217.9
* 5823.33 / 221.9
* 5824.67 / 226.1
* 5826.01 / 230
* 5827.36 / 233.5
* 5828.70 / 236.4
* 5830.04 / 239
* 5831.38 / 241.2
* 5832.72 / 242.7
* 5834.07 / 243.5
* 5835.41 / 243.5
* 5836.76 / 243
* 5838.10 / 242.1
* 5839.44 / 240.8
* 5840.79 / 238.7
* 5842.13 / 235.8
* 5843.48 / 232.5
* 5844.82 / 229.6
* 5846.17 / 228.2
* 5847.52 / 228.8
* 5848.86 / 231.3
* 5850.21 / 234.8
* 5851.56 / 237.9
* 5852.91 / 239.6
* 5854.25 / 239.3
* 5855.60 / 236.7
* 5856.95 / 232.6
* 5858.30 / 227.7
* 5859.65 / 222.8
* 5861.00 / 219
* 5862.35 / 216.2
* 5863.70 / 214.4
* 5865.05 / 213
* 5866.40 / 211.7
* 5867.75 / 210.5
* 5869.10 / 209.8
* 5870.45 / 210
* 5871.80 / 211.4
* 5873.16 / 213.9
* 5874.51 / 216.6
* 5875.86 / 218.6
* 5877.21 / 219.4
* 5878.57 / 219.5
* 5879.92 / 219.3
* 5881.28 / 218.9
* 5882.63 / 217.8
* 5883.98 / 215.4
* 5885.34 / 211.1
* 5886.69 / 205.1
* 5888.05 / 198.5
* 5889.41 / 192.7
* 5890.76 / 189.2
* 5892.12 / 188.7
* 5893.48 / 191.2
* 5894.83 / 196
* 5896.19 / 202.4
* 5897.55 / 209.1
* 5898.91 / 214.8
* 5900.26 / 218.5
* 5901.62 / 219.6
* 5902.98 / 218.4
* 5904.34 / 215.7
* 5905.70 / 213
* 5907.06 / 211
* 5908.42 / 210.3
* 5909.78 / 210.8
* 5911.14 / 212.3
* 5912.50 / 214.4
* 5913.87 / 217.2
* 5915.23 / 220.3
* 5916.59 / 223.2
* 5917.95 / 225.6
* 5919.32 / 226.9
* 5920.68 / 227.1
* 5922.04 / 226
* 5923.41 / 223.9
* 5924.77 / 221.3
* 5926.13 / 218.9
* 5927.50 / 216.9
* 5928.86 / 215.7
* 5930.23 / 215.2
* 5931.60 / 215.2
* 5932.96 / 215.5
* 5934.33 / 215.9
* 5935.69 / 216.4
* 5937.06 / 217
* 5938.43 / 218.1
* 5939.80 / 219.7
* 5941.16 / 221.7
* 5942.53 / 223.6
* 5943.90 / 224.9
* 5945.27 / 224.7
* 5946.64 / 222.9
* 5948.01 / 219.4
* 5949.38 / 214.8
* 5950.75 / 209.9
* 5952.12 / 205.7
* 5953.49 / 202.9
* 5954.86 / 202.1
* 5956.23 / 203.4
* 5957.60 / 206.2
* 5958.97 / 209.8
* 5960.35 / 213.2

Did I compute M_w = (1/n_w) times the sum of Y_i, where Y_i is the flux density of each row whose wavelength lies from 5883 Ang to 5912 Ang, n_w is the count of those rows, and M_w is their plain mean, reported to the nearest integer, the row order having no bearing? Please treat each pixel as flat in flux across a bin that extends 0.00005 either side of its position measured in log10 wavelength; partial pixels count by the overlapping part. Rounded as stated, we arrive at 207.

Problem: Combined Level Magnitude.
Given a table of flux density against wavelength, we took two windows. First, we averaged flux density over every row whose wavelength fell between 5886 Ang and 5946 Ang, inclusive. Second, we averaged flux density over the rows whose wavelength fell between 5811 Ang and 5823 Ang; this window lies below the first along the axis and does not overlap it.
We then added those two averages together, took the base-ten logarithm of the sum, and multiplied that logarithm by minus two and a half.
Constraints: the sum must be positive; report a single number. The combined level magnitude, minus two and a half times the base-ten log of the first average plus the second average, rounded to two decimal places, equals -6.58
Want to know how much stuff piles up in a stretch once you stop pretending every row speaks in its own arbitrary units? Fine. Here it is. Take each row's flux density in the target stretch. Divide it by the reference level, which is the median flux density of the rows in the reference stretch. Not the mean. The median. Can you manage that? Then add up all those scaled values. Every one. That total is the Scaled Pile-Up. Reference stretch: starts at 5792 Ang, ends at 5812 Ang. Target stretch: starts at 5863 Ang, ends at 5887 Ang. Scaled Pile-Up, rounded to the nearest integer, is 16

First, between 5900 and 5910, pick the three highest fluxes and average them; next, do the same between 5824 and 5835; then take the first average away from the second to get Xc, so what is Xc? 24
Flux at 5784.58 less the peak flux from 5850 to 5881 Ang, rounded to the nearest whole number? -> -14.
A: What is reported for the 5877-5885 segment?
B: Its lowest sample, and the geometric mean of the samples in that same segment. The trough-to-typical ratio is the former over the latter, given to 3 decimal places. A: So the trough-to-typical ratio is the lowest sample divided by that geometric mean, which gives 0.986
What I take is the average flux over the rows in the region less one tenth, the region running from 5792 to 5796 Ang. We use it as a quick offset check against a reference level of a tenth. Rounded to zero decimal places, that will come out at 234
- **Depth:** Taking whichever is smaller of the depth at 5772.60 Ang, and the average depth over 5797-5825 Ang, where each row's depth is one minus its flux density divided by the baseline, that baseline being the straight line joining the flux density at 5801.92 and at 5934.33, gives 0.018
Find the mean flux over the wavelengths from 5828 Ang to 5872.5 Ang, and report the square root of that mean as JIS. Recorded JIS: 15.2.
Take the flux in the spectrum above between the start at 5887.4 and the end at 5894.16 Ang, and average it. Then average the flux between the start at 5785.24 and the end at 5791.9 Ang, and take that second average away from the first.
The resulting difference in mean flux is -32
